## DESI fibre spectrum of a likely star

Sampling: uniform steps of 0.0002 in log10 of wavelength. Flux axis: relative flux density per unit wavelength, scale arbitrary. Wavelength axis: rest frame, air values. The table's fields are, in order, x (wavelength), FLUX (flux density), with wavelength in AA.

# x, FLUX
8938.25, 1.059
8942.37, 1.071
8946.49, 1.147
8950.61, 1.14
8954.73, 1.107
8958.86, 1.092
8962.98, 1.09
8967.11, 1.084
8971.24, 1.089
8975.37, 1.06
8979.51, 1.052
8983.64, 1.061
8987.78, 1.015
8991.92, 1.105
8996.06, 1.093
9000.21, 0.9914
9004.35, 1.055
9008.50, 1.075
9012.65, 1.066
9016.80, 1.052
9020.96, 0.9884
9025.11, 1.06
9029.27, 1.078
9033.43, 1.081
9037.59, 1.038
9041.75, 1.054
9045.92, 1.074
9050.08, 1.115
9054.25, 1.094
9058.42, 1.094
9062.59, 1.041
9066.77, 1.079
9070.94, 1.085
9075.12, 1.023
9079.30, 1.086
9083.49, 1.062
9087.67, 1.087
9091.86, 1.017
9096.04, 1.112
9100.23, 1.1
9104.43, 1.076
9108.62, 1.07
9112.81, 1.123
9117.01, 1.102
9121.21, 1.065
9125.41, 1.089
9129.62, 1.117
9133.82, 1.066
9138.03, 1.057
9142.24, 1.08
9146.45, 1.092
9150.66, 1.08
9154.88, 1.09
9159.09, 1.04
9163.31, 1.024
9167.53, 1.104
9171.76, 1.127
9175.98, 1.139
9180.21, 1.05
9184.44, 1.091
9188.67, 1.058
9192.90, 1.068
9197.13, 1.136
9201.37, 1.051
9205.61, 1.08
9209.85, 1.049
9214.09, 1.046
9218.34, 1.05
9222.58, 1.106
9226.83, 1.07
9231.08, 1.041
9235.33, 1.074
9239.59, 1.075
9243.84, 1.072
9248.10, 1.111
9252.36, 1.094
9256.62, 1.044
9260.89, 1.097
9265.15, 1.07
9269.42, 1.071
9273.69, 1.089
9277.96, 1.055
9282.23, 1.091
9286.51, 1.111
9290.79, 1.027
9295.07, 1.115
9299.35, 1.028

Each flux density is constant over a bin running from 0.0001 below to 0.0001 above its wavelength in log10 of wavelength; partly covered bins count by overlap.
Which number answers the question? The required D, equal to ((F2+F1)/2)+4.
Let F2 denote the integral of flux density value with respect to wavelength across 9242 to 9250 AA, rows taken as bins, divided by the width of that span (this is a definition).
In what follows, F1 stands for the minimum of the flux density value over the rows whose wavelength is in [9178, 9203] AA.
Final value 5.07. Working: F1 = 1.05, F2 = 1.09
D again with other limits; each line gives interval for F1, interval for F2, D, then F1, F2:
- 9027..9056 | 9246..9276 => 5.06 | 1.038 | 1.08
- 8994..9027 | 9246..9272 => 5.03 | 0.9884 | 1.08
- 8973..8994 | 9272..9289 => 5.05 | 1.015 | 1.09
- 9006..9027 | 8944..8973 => 5.05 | 0.9884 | 1.11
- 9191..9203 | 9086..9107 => 5.06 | 1.051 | 1.08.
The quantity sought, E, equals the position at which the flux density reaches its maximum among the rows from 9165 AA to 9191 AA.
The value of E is 9175.98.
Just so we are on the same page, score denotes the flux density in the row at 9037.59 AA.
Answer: 1.038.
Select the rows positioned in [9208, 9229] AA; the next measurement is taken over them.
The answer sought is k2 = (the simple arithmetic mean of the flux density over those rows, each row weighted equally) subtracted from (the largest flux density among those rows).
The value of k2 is 0.042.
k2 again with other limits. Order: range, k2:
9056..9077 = 0.030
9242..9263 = 0.027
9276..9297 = 0.035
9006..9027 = 0.027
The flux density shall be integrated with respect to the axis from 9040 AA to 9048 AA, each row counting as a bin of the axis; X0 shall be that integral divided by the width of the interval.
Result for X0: 1.06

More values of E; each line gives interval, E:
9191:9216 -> 9197.13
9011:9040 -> 9033.43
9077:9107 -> 9096.04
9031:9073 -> 9050.08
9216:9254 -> 9248.10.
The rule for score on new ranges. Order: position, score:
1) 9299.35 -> 1.028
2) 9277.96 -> 1.055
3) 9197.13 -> 1.136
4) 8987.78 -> 1.015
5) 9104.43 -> 1.076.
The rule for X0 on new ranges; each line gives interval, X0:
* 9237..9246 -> 1.07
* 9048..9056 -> 1.11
